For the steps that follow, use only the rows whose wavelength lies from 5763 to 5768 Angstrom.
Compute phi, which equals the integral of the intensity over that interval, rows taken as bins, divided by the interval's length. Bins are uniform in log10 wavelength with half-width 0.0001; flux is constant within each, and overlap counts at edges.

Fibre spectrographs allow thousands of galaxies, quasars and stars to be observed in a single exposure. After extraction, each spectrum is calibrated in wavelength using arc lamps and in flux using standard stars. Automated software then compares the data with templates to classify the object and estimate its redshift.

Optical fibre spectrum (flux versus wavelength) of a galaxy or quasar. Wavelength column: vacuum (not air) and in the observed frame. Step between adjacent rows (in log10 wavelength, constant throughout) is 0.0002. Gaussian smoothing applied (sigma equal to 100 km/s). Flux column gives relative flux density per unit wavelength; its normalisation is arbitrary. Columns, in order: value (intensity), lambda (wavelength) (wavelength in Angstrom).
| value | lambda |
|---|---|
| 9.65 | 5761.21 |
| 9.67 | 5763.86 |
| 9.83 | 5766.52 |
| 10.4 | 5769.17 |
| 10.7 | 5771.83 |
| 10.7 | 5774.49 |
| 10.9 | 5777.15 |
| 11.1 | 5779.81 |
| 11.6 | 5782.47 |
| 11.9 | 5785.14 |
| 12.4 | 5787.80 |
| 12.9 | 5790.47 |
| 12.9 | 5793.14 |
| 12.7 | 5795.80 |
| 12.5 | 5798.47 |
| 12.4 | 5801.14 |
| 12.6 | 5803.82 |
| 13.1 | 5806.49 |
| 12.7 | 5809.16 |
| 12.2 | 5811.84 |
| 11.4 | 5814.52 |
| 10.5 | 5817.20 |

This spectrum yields 9.8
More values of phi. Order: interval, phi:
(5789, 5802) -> 12.7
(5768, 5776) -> 10.6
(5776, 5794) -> 11.9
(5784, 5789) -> 12.2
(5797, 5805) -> 12.5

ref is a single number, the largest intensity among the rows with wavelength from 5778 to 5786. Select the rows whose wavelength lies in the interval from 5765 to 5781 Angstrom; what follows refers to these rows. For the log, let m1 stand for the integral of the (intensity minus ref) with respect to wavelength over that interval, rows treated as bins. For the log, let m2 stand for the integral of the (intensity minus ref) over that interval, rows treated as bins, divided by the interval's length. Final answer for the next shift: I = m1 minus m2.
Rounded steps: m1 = -21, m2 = -1.31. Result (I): -19.6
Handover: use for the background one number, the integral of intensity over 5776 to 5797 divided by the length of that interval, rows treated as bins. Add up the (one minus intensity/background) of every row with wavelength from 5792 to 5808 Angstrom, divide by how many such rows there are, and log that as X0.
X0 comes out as -0.05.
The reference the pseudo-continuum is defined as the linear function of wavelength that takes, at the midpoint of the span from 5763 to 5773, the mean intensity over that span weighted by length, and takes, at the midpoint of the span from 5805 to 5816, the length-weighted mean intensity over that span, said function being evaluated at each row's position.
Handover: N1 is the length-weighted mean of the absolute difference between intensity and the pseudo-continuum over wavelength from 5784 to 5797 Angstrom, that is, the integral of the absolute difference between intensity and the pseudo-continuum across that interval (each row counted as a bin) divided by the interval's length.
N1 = 1.3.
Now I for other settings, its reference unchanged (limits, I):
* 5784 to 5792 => 3.7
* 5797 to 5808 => 7.5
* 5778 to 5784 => -2.8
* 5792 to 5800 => 5.5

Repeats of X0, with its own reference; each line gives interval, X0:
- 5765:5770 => 0.16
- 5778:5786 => 0.04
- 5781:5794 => -0.02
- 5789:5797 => -0.06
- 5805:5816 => -0.02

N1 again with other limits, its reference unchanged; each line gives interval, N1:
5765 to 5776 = 0.2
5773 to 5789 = 0.6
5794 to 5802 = 0.9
